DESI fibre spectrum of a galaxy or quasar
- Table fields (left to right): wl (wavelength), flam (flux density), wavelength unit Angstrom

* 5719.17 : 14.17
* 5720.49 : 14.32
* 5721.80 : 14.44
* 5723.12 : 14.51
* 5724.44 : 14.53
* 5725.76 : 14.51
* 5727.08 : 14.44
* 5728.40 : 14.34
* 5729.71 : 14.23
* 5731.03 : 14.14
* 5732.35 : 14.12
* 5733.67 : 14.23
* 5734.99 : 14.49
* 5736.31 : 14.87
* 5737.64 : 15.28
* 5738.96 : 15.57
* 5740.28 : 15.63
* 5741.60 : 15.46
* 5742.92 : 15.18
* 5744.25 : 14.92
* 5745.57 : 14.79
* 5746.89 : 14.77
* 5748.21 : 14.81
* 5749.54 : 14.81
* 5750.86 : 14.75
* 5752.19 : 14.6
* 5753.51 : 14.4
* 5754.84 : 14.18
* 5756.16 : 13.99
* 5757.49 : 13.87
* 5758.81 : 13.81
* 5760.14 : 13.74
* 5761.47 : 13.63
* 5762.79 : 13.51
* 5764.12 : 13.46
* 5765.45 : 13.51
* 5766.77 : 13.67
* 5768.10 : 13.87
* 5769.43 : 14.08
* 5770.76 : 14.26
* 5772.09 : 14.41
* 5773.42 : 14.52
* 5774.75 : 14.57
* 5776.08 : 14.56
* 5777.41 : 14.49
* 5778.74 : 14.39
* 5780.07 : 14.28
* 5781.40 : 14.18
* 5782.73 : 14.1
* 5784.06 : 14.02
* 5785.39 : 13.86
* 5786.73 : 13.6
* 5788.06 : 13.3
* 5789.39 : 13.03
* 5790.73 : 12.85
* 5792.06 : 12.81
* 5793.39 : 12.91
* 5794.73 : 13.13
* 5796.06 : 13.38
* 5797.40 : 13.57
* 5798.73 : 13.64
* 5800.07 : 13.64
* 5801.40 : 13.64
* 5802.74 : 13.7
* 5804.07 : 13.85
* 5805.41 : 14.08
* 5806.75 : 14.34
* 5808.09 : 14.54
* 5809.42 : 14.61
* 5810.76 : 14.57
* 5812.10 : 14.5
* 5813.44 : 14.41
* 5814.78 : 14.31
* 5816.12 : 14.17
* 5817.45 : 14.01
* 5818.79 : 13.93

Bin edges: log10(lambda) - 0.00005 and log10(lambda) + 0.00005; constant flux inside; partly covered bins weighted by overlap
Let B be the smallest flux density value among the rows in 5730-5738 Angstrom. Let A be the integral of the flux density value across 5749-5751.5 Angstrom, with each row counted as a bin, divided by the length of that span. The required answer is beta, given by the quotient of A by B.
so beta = 1.05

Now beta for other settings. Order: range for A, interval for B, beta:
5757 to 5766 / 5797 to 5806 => 1.01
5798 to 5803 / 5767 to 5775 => 0.98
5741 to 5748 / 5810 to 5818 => 1.07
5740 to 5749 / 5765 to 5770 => 1.11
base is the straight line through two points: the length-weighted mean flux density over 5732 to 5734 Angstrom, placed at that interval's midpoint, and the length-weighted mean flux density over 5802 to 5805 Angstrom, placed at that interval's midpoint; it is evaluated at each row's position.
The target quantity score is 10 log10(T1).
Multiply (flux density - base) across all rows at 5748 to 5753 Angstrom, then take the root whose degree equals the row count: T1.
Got -1.8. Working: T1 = 0.66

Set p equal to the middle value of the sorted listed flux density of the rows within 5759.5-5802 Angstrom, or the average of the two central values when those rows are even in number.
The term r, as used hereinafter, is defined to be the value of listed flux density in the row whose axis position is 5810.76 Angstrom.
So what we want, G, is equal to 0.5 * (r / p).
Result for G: 0.53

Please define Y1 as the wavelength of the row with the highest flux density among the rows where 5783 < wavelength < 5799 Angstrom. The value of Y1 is 5784.06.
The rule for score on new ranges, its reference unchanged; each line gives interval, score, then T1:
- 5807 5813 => -1.0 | 0.80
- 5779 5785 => -6.6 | 0.22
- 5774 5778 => -2.2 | 0.60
